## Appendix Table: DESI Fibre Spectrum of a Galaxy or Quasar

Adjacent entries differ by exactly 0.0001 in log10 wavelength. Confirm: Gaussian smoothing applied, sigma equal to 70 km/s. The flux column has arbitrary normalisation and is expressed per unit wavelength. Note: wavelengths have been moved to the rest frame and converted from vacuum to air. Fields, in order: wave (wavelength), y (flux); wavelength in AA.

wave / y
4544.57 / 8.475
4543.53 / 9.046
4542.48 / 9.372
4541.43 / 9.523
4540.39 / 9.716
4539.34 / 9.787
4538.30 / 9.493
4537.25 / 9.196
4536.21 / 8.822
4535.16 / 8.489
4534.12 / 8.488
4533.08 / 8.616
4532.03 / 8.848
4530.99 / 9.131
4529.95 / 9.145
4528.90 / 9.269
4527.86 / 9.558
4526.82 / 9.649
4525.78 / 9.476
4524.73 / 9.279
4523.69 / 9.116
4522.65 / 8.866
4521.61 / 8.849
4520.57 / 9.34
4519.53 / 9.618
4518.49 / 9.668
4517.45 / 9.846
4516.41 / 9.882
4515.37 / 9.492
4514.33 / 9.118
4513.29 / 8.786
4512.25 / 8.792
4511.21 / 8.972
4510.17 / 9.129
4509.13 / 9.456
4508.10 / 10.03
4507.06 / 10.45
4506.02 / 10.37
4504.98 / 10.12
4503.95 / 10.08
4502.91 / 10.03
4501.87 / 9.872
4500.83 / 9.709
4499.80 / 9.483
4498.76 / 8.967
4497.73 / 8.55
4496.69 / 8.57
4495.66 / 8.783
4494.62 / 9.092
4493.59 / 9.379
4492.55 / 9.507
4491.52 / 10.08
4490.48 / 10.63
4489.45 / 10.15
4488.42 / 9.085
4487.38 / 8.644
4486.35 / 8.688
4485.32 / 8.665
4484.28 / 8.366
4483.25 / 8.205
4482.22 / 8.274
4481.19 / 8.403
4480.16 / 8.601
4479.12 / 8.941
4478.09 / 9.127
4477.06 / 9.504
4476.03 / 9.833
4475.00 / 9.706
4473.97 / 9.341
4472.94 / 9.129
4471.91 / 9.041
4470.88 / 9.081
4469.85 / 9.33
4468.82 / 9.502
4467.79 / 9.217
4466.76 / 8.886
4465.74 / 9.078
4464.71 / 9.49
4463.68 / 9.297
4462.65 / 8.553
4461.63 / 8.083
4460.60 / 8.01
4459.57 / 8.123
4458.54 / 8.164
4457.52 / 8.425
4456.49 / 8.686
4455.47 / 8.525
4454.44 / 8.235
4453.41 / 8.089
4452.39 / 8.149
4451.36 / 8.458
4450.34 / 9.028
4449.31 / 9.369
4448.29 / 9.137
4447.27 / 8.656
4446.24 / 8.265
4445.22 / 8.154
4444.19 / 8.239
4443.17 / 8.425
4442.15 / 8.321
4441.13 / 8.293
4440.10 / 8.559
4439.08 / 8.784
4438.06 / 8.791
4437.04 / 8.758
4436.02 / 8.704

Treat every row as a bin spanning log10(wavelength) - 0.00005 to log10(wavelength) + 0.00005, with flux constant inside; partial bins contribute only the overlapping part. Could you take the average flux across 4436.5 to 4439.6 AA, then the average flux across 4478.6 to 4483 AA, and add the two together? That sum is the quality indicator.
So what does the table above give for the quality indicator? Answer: 17.3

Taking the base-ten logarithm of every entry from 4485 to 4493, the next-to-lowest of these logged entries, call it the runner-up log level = 0.94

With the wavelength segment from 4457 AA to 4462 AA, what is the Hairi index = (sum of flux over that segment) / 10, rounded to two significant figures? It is 4.1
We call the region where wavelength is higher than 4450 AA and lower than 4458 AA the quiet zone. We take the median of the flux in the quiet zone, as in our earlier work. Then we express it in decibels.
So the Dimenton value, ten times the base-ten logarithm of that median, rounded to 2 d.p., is 9.26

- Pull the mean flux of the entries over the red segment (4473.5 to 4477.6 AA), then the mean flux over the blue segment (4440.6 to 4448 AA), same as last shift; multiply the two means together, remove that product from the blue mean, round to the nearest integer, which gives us -72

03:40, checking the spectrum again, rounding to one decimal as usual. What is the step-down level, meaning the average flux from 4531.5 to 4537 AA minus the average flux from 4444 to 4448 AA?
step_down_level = 0.3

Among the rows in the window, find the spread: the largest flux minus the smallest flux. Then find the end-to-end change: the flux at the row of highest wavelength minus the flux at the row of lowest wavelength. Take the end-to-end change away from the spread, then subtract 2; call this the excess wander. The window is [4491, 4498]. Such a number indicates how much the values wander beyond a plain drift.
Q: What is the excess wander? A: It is 1.1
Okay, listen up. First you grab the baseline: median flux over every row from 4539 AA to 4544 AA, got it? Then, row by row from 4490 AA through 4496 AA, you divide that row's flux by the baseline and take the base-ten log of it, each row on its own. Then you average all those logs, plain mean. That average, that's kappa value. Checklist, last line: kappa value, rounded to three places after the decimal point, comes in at 0.002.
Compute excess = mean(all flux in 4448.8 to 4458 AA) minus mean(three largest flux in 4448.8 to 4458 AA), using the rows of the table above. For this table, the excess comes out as -0.48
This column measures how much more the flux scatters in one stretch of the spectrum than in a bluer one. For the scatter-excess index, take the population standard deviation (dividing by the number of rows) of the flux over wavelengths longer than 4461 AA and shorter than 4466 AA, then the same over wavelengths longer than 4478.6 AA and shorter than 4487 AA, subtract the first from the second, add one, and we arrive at 0.72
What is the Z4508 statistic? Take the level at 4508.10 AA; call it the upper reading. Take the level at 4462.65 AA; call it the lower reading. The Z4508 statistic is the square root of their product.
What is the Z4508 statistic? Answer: 9.3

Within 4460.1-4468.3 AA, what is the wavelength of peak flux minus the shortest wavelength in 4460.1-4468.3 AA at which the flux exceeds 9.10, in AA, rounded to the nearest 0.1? 1.0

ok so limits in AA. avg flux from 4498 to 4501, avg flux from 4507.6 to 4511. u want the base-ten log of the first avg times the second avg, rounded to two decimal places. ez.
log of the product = 1.95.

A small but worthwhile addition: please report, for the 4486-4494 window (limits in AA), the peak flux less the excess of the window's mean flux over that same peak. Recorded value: 11.7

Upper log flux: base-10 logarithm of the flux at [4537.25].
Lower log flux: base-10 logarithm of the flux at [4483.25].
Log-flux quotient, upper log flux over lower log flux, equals 1.054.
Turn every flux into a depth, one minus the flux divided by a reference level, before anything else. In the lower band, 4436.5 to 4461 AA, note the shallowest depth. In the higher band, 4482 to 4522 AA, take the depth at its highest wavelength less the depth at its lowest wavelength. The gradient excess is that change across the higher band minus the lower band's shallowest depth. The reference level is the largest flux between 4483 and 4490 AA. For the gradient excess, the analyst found -0.13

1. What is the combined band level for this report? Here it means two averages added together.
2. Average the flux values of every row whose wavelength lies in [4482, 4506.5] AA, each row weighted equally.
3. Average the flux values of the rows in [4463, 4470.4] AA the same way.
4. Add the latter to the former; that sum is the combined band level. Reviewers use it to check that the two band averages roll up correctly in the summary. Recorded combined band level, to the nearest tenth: 18.6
